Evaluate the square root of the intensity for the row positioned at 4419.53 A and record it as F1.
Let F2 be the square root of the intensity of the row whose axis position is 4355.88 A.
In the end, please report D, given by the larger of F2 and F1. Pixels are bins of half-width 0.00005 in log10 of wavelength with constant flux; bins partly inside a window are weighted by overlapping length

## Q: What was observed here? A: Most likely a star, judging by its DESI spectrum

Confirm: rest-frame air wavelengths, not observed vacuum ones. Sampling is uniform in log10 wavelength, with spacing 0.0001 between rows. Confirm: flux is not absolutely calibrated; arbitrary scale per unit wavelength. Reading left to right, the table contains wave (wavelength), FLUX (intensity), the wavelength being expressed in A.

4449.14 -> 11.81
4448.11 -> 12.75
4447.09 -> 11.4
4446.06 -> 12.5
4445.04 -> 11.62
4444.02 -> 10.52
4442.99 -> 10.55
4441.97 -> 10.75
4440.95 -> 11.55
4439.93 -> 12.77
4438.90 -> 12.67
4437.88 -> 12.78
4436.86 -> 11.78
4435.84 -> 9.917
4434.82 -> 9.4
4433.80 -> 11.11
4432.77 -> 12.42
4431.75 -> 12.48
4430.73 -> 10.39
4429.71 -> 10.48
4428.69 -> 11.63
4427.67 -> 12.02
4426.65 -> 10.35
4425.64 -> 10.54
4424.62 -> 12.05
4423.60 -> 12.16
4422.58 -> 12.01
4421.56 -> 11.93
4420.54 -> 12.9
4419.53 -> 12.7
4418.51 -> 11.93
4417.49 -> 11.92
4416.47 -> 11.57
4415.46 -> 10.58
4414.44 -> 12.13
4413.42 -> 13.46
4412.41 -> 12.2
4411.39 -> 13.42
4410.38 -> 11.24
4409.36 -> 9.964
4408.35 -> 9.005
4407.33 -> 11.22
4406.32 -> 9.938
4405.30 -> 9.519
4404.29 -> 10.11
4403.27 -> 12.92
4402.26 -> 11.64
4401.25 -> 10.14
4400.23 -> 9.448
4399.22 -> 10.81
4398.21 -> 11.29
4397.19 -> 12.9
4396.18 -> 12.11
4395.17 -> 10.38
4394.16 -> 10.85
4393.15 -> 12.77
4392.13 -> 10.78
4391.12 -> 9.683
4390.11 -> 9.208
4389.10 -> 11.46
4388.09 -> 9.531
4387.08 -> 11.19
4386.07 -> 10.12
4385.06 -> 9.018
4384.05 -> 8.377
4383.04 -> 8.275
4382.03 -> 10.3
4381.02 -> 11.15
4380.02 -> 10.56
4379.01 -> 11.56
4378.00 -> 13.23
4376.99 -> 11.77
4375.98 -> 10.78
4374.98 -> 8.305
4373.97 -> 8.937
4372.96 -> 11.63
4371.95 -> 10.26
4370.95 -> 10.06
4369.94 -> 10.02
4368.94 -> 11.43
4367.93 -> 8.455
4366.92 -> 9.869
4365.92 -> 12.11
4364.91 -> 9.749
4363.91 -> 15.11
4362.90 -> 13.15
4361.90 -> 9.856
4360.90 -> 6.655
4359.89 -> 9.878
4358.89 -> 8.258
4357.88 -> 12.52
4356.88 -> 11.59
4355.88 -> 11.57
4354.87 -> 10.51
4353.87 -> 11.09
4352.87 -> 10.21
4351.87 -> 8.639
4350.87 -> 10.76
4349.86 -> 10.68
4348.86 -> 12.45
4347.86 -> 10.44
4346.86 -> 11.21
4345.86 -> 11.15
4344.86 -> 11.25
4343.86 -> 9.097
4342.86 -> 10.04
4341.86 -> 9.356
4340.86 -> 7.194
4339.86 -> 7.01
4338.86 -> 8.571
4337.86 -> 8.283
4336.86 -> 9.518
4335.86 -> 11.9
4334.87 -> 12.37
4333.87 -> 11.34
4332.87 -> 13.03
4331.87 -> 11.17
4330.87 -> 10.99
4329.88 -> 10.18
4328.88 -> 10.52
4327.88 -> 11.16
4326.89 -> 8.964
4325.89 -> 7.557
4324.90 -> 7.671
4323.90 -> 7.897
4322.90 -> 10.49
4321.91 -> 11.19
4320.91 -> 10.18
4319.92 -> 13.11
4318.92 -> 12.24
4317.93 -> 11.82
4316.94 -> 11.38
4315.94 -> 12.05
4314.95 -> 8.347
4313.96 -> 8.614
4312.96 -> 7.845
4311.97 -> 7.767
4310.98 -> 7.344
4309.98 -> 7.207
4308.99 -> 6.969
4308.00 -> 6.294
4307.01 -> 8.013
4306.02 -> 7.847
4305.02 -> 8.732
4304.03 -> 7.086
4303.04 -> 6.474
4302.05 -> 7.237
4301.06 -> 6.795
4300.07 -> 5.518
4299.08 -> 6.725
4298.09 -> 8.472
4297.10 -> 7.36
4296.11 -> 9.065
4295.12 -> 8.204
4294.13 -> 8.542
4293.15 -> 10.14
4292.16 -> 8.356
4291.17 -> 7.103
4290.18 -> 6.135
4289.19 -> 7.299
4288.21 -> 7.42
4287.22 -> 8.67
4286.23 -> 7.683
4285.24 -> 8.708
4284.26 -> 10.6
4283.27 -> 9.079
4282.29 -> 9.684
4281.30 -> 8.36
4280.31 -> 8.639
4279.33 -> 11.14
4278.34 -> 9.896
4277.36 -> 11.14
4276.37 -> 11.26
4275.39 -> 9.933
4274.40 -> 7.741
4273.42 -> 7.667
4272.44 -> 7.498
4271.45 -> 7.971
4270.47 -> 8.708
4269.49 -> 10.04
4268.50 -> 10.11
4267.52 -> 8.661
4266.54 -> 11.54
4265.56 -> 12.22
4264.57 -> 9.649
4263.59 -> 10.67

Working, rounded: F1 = 3.56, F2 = 3.40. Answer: 3.56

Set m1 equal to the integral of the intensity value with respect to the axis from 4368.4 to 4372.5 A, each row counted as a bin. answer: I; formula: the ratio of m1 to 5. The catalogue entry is 9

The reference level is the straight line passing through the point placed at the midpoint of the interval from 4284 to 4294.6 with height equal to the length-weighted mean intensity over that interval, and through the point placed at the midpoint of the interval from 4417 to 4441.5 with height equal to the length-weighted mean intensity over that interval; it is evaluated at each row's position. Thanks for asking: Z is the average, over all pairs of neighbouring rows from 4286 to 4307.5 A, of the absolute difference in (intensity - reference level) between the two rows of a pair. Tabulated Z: 1.0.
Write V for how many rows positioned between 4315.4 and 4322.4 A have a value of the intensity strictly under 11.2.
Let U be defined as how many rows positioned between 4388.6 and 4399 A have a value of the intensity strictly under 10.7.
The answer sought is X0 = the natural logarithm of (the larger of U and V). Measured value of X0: 1.10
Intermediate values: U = 3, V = 2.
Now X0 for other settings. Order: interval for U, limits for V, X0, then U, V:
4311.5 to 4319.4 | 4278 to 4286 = 2.08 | 4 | 8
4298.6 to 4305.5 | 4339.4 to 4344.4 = 1.95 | 7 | 5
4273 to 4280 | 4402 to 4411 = 1.61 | 4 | 5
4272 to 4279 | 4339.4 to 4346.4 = 1.79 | 5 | 6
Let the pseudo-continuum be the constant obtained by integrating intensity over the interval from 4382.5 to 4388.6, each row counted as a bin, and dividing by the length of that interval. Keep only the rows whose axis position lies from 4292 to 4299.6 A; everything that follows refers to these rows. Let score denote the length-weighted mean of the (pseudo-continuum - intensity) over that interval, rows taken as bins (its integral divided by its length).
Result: 1.1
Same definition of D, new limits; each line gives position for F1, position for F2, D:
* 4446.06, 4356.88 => 3.54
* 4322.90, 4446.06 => 3.54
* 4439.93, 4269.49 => 3.57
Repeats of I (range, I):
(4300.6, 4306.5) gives 9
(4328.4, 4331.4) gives 6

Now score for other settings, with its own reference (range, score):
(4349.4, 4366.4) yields -1.3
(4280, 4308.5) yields 1.5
